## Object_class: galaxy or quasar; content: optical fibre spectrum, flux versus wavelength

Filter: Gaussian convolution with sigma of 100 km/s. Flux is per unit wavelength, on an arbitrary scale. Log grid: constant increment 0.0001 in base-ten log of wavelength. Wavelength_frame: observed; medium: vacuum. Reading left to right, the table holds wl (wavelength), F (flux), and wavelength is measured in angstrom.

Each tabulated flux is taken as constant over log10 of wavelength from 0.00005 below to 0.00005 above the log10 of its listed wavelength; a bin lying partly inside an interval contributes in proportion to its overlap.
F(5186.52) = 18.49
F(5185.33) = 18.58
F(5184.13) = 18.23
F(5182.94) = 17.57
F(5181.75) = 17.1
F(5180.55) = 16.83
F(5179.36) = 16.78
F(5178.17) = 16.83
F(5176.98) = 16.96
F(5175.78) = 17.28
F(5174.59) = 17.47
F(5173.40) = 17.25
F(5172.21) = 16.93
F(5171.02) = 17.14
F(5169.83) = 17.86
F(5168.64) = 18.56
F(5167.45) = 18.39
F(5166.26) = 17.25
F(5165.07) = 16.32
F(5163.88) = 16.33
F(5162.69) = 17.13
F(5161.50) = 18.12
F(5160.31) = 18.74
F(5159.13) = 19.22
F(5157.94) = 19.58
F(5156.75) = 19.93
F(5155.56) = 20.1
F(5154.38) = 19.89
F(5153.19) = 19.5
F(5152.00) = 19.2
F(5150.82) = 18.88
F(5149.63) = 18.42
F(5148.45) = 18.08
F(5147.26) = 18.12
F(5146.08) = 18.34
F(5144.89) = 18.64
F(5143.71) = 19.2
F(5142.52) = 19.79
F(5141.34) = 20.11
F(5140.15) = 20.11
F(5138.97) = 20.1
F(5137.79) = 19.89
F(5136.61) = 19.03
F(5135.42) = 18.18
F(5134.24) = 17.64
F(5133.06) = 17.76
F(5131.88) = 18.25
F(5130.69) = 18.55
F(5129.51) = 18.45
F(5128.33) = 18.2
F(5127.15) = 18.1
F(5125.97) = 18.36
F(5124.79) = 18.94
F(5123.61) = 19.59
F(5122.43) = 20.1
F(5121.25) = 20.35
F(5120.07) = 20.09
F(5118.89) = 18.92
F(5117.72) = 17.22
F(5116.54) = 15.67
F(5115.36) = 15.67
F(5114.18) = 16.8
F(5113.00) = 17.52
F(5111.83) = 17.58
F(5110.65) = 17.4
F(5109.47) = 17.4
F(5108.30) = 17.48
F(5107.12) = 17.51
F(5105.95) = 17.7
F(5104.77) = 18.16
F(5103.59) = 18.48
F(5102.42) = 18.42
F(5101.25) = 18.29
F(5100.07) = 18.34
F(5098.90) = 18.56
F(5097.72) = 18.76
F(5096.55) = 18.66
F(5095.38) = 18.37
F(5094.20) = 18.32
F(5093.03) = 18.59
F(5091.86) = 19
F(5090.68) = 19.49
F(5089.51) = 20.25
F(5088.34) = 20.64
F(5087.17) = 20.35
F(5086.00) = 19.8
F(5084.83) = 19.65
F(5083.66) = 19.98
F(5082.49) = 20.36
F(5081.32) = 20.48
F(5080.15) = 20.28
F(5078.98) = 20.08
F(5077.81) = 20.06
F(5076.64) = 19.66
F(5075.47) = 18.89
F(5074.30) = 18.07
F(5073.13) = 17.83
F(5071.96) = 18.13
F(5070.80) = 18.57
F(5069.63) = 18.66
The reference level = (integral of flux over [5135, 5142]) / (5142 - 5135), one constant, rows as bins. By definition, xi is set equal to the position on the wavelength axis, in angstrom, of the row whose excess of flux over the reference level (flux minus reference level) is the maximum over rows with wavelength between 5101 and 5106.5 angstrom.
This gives 5103.59 angstrom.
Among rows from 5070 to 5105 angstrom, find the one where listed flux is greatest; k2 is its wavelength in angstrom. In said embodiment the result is 5088.34 angstrom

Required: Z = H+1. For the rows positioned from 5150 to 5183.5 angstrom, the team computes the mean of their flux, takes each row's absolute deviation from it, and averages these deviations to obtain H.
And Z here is 2.03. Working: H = 1.03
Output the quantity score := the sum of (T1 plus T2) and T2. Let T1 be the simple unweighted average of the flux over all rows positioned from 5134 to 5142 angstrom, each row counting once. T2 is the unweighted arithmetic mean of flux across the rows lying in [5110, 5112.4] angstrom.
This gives 54.3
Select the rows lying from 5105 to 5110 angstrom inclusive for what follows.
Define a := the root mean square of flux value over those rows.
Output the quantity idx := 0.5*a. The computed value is 8.8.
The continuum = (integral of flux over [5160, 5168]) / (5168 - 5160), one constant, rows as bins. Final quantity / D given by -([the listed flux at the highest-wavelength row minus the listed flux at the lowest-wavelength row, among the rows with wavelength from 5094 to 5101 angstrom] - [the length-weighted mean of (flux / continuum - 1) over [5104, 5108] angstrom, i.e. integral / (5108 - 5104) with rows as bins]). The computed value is 0.0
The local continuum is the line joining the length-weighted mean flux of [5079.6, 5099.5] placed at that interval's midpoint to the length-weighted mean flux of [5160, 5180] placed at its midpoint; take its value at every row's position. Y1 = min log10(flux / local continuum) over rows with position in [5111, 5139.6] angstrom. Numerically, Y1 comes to -0.08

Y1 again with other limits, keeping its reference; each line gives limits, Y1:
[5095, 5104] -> -0.02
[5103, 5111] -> -0.04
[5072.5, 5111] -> -0.05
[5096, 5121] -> -0.08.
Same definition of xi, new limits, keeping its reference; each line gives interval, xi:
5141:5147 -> 5141.34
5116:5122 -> 5121.25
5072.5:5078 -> 5077.81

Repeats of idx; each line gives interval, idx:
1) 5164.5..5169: 8.8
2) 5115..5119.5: 8.5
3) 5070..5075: 9.1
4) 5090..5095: 9.4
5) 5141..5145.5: 9.7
